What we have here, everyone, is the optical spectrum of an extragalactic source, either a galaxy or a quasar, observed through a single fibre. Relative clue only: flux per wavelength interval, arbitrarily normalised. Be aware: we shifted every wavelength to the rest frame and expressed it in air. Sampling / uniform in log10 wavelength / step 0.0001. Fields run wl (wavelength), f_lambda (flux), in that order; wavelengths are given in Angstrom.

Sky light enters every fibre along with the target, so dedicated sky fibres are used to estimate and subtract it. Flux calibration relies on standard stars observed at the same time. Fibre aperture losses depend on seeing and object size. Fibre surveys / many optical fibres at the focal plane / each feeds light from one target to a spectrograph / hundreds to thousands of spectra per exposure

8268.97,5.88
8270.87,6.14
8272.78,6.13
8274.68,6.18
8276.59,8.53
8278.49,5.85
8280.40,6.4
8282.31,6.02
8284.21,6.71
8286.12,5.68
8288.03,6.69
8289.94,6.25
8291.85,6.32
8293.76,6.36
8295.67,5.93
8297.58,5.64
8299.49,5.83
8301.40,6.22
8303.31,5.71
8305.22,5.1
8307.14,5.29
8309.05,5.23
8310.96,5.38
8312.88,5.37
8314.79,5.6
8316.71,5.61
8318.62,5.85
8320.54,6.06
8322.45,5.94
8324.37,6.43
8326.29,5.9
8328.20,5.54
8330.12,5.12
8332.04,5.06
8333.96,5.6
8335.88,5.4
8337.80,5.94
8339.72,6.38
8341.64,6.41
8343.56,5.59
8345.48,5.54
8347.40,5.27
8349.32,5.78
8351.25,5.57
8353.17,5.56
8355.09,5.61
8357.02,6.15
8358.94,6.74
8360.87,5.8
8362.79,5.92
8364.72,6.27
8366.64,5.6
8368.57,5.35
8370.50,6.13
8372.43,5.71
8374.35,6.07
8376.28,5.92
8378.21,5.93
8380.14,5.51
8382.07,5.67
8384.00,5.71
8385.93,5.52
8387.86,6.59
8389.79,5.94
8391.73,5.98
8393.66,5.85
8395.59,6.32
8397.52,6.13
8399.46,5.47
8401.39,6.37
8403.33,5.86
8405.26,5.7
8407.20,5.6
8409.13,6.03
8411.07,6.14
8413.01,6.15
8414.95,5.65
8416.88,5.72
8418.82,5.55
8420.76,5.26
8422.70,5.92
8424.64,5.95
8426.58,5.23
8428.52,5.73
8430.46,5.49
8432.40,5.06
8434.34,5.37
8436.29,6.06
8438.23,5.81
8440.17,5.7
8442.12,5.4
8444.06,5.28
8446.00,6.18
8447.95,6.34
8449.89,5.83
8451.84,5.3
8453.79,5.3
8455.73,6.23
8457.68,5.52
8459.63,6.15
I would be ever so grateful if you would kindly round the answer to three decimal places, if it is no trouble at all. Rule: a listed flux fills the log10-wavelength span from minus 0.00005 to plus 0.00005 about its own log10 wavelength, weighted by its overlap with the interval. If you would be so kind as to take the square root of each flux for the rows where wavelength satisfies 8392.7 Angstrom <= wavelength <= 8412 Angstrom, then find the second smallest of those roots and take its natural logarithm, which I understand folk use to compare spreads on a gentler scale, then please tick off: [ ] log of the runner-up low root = 0.861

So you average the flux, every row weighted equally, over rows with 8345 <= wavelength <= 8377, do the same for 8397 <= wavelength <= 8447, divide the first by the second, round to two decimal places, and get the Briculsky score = 1.02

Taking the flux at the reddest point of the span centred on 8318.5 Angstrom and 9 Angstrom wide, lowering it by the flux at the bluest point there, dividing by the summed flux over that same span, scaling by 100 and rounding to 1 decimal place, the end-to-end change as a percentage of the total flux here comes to 1.2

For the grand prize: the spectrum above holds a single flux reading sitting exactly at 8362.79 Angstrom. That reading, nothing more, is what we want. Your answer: 5.92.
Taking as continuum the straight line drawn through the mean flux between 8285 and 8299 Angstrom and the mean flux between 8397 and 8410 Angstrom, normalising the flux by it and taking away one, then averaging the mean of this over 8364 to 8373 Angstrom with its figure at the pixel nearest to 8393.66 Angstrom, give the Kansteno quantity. -0.016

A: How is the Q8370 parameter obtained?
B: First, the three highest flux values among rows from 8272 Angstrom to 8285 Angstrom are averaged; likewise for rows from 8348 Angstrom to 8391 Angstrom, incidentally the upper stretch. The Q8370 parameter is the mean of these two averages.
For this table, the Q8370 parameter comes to 6.87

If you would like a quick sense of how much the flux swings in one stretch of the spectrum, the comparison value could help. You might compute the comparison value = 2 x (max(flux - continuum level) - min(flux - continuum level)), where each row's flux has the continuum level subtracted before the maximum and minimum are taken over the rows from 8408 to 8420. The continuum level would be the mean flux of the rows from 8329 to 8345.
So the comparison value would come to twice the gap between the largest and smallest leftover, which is 1.2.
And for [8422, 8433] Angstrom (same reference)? 1.8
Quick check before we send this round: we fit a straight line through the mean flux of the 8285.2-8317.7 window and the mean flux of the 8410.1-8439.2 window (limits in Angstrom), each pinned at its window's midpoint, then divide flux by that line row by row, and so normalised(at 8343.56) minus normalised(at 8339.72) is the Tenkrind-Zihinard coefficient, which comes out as -0.14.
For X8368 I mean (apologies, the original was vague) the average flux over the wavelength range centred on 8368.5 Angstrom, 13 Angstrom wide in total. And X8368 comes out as 5.86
